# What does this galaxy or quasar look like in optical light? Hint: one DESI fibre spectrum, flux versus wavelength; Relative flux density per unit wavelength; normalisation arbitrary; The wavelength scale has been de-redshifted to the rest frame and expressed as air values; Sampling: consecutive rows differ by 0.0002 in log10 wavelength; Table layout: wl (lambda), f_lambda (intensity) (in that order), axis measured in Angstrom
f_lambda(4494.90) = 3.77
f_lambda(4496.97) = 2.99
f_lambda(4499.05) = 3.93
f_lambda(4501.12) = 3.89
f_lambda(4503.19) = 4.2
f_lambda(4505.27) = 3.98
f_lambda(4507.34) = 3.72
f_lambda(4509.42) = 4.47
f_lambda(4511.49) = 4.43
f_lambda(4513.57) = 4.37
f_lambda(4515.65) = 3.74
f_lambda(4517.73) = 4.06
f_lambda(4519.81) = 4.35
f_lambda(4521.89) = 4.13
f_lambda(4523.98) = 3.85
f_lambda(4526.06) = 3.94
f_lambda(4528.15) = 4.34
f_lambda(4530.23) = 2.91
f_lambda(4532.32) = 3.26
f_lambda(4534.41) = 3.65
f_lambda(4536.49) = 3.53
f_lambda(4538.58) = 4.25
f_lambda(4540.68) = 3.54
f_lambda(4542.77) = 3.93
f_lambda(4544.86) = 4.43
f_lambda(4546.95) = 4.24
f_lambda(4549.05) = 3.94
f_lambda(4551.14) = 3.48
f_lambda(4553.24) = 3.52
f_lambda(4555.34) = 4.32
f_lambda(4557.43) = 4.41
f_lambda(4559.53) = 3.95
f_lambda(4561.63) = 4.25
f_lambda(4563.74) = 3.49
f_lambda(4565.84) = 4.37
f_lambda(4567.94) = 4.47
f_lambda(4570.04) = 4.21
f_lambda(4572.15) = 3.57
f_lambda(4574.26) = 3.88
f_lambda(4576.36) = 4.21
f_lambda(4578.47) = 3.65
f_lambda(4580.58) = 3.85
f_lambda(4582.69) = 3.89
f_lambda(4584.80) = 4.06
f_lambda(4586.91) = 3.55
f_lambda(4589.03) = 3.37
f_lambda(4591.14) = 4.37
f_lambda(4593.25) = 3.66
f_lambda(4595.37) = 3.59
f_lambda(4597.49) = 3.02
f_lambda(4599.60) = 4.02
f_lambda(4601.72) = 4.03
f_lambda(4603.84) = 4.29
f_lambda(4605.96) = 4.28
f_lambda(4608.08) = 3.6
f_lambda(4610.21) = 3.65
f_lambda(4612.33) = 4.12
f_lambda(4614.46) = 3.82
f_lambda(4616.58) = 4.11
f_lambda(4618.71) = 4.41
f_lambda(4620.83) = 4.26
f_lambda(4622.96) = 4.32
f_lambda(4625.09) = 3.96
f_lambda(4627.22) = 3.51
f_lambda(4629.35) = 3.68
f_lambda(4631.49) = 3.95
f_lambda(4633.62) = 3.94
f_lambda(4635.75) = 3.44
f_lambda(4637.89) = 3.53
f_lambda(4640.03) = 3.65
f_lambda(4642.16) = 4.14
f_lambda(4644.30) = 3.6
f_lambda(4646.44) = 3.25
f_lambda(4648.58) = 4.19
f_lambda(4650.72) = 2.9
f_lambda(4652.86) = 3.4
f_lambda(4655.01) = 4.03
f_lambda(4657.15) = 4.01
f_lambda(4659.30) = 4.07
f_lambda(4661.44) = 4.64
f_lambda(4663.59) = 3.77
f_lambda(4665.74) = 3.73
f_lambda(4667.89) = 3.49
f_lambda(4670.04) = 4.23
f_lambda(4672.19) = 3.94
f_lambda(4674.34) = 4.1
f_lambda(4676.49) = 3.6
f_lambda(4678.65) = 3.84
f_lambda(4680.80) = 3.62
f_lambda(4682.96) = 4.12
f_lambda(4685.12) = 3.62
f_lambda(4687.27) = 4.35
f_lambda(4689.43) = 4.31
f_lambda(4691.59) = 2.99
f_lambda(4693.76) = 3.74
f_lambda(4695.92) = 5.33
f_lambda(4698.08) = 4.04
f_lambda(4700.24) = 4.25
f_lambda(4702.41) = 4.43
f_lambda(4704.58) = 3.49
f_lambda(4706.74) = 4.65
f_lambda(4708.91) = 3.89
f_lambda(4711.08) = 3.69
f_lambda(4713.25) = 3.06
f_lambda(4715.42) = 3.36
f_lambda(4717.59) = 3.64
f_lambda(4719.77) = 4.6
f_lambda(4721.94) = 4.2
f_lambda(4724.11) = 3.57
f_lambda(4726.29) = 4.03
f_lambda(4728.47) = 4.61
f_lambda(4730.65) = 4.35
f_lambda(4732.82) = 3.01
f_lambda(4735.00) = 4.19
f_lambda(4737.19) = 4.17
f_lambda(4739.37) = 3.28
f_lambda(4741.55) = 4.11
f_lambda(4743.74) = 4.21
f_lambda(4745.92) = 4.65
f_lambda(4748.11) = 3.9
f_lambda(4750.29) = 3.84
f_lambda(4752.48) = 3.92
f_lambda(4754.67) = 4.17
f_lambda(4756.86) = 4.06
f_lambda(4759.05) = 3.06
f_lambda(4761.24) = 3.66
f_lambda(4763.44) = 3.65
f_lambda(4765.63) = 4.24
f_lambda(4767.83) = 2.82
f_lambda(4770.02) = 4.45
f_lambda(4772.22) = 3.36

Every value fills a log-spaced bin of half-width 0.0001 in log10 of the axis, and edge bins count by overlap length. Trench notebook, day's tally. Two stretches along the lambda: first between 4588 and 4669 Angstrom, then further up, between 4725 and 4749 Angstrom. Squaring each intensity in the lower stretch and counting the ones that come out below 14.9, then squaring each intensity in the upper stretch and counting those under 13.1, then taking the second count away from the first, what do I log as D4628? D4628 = 17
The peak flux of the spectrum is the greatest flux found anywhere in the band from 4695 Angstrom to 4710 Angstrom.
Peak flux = 5.33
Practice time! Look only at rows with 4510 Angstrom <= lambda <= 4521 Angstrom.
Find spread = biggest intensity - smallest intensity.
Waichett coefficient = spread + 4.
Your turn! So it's 4.69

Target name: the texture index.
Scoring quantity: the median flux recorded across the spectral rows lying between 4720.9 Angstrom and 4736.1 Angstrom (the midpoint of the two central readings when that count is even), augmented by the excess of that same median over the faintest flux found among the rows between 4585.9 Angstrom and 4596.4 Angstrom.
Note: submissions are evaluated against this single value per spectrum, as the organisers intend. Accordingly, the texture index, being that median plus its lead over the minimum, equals 5.01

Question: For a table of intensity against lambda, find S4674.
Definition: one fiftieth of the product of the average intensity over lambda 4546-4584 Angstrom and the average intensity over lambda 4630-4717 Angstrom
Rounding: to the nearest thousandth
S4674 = 0.307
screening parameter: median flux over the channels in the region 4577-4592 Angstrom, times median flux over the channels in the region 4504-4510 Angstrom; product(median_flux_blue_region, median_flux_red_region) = 15.3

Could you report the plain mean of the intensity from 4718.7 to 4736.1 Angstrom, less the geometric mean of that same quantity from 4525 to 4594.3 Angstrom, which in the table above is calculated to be 0.20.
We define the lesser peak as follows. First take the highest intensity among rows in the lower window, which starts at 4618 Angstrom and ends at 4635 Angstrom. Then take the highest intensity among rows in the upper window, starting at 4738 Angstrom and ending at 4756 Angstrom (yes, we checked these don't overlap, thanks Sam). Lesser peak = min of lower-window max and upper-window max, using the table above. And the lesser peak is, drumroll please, 4.41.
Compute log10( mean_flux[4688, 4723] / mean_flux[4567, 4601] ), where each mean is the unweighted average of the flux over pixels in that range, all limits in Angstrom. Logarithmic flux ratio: 0.016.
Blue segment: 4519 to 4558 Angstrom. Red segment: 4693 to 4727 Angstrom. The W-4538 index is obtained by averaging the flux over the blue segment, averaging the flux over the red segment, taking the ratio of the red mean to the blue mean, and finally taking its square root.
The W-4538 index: 1.01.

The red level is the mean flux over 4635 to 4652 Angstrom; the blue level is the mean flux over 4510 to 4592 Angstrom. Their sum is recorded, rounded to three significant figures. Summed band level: 7.53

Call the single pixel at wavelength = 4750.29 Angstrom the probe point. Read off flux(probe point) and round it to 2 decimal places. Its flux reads 3.84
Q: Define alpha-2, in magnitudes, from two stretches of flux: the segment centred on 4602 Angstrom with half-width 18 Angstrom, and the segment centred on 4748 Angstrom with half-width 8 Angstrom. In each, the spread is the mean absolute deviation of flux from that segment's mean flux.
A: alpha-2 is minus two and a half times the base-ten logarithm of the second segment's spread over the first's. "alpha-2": 0.6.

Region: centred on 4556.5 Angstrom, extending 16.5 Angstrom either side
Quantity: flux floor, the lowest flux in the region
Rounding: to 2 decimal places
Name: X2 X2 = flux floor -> 3.48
